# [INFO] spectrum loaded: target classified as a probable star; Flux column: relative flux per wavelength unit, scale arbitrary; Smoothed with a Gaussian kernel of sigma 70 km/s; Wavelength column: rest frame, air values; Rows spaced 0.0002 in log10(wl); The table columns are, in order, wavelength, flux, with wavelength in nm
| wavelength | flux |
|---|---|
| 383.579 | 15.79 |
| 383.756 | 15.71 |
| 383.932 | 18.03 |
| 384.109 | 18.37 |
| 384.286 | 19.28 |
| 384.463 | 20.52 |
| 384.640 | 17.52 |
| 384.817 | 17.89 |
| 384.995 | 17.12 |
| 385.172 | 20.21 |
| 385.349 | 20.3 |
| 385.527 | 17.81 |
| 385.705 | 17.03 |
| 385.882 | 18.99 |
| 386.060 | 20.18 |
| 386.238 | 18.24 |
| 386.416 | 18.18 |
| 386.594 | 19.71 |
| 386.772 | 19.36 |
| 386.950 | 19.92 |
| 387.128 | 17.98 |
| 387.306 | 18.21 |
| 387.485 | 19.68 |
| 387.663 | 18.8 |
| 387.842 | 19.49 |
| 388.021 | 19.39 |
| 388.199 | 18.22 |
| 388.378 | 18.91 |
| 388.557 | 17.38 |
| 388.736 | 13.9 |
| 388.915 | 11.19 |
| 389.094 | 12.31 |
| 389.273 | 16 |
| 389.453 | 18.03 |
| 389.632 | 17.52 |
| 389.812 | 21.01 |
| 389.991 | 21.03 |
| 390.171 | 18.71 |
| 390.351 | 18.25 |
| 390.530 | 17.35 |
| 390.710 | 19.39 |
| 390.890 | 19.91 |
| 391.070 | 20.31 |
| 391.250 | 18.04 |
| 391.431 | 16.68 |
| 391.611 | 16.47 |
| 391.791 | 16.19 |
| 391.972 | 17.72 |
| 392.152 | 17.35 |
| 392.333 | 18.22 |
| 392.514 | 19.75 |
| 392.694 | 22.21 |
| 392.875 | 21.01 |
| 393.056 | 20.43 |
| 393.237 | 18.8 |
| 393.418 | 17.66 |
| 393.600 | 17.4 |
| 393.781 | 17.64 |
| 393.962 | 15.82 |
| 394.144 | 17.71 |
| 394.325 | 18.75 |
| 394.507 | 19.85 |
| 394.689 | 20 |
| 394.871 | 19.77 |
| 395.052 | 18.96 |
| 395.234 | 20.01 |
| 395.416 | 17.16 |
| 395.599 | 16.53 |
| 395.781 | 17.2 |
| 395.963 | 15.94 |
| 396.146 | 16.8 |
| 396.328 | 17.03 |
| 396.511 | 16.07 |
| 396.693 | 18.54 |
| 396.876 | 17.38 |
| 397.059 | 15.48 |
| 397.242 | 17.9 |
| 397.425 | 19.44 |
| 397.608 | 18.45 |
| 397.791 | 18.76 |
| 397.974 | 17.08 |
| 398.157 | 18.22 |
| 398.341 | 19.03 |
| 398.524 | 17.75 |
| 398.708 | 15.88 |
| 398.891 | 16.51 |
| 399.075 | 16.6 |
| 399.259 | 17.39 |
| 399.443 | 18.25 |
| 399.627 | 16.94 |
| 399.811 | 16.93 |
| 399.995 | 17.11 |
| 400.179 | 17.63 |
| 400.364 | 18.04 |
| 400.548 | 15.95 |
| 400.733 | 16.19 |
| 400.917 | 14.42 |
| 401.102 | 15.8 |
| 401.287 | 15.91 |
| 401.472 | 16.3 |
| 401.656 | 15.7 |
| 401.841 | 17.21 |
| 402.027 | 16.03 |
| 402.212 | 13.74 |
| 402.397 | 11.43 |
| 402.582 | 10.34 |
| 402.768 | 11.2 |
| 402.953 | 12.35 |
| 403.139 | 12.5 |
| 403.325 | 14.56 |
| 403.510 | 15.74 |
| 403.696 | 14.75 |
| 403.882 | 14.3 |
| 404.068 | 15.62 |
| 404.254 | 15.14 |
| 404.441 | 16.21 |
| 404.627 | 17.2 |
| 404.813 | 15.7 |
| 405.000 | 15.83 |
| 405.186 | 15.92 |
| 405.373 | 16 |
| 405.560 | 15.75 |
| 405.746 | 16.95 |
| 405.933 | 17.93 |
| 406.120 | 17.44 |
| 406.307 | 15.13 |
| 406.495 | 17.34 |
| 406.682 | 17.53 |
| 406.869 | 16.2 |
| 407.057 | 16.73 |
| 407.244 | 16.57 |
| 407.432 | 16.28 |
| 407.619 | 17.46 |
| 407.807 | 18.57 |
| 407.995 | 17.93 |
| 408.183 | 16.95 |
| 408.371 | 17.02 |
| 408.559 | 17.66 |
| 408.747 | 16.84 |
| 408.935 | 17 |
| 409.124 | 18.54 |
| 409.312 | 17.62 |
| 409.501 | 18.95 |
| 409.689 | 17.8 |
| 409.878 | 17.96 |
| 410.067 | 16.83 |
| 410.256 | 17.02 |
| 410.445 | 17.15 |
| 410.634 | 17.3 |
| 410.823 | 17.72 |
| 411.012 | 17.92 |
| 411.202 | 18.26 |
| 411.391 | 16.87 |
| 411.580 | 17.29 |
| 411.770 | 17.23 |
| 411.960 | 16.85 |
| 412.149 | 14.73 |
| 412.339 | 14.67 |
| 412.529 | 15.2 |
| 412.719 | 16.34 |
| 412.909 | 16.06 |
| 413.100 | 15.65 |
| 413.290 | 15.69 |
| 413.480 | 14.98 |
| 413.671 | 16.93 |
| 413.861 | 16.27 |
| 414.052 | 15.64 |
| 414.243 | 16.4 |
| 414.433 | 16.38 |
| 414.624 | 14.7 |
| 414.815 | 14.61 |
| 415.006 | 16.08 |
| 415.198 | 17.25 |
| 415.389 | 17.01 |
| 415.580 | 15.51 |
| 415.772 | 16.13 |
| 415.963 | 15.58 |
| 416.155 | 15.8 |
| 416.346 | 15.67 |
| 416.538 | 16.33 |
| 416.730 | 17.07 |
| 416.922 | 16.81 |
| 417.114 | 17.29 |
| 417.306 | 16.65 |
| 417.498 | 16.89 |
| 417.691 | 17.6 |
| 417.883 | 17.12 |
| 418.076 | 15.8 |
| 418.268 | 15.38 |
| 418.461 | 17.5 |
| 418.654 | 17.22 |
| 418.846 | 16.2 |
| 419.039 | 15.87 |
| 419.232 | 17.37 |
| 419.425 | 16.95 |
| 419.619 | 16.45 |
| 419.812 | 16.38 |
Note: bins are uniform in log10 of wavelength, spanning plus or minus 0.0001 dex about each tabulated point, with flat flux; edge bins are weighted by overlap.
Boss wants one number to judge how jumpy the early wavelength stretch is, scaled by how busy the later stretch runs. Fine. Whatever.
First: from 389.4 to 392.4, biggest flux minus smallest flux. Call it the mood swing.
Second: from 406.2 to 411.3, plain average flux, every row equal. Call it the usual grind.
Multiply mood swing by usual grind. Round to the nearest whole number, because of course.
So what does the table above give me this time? 84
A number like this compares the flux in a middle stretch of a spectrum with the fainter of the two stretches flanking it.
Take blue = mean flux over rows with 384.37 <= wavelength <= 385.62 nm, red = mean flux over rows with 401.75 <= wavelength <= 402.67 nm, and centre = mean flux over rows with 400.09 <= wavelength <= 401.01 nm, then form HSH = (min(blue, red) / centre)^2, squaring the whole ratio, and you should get 0.70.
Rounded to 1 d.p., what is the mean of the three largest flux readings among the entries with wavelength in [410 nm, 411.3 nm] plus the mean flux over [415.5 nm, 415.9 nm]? 33.8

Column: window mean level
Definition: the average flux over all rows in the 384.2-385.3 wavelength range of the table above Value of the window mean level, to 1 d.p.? 18.8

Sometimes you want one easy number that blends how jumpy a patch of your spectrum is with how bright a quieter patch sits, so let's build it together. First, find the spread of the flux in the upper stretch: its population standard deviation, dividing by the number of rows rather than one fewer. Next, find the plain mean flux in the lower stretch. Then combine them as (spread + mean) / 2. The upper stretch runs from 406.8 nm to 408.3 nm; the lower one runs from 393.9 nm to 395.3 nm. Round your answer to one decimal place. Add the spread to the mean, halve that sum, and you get 9.8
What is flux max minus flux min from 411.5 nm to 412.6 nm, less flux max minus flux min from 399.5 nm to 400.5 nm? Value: 1.5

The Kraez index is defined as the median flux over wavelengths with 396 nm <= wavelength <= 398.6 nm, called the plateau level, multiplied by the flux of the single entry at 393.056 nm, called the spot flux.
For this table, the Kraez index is 364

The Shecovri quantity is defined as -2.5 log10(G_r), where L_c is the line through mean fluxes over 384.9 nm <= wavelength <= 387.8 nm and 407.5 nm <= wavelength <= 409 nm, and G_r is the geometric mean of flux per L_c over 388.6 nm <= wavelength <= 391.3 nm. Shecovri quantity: 0.08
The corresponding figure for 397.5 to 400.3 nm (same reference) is 0.03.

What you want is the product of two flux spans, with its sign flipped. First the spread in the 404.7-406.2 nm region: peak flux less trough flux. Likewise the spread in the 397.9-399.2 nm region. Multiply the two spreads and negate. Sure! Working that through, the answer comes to -7.0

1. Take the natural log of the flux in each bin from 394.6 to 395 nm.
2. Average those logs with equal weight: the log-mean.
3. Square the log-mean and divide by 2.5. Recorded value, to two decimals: 3.58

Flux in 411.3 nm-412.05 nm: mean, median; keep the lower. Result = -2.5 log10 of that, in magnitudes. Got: -3.08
